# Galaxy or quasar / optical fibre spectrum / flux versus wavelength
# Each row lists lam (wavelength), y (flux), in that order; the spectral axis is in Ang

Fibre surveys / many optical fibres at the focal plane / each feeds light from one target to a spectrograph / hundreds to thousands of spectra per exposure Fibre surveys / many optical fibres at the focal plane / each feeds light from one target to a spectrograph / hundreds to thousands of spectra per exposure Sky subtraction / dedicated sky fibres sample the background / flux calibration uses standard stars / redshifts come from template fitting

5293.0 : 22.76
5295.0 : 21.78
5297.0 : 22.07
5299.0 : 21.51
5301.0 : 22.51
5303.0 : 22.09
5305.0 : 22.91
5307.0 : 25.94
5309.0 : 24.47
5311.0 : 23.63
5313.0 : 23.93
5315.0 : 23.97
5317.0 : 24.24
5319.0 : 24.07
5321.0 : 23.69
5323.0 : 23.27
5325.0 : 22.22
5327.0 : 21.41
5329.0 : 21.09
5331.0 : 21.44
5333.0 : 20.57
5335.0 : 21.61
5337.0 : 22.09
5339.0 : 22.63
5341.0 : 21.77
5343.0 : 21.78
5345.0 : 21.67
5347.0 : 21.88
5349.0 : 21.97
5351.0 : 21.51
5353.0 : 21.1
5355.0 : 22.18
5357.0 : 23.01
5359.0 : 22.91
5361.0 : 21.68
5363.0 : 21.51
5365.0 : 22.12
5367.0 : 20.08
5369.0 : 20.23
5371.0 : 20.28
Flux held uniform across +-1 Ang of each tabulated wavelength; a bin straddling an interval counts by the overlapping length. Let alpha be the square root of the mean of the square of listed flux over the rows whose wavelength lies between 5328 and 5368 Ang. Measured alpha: 21.7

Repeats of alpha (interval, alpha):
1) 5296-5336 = 22.9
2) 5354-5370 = 21.7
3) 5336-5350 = 22.0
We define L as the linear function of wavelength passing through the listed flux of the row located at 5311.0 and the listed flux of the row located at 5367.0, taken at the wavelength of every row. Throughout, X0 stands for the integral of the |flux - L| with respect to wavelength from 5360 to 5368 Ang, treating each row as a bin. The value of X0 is 8.6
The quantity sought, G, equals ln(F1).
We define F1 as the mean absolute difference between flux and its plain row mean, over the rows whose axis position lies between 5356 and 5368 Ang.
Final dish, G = -0.2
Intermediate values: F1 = 0.8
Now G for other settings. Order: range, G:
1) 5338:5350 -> -1.5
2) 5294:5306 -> -1.0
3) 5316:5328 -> -0.1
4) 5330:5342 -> -0.7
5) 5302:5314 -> 0.0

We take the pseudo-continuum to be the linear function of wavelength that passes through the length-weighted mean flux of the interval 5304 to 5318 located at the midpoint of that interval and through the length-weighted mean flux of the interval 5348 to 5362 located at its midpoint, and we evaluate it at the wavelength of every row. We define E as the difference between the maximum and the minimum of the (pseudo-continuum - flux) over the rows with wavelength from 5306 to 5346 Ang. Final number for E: 4.1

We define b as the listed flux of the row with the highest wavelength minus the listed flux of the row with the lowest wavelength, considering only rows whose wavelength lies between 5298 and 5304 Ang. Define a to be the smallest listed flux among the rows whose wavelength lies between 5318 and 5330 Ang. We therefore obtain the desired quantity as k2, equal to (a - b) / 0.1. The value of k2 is 205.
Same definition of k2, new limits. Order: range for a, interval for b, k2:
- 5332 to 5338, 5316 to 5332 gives 234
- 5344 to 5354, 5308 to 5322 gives 219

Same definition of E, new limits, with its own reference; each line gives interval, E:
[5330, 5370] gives 3.6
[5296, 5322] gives 4.8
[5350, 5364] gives 2.1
